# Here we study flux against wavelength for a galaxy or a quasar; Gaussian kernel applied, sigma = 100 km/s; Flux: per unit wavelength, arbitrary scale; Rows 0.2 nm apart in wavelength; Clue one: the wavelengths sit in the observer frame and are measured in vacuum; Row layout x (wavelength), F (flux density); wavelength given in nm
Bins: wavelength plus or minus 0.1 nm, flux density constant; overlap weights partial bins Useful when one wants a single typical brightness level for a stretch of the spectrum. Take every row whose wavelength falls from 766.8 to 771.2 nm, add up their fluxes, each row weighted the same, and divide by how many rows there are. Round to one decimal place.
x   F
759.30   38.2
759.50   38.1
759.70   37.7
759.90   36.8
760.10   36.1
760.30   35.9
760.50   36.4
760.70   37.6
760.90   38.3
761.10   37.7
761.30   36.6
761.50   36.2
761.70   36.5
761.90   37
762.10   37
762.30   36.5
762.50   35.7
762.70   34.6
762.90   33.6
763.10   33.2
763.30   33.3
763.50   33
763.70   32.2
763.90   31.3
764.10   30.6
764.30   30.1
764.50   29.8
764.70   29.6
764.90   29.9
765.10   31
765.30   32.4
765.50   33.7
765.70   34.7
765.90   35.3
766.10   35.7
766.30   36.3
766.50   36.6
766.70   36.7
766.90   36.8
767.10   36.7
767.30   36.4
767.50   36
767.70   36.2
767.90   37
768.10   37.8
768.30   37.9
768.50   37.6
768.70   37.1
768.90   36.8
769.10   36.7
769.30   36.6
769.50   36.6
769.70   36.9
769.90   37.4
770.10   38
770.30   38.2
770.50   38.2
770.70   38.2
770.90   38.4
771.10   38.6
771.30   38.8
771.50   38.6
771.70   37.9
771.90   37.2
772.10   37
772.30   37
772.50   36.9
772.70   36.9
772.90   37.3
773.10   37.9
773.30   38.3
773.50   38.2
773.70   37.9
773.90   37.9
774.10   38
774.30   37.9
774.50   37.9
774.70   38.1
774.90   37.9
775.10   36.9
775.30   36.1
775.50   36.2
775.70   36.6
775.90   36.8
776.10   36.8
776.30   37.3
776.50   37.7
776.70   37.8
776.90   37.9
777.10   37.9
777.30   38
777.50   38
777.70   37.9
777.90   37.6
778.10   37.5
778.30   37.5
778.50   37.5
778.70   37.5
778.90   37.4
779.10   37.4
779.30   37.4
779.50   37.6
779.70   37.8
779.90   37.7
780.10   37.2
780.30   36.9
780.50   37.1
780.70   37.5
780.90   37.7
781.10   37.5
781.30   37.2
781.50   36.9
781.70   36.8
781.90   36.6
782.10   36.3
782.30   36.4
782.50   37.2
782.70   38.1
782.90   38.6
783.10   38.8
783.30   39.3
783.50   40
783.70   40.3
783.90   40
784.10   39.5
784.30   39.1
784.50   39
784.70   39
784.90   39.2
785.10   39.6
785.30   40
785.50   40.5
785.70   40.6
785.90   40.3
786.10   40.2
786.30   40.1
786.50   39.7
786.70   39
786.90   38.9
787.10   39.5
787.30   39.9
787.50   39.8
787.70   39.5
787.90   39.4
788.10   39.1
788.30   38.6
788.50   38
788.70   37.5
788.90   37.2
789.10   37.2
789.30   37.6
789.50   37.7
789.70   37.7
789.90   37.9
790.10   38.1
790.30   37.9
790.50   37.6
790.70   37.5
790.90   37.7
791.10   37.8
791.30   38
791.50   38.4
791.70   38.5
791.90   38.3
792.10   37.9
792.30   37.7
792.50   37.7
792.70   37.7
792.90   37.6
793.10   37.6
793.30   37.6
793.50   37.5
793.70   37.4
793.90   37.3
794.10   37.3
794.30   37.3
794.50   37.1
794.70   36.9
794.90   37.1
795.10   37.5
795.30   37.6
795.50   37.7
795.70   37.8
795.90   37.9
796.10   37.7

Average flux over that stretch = 37.3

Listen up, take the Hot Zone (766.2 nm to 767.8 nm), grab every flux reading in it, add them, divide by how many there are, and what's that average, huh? 36.5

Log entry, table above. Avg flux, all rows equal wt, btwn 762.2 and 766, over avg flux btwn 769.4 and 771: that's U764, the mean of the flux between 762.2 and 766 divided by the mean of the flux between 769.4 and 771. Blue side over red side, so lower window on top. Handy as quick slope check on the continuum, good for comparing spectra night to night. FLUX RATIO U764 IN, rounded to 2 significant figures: 0.87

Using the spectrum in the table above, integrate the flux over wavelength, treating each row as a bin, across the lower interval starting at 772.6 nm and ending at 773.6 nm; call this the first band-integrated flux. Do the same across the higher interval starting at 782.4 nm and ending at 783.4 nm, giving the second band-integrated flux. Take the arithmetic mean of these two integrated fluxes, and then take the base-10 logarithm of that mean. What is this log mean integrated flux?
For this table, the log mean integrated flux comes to 1.58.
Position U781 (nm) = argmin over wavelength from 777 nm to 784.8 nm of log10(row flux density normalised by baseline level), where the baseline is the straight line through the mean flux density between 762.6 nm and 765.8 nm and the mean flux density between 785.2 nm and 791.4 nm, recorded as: 782.10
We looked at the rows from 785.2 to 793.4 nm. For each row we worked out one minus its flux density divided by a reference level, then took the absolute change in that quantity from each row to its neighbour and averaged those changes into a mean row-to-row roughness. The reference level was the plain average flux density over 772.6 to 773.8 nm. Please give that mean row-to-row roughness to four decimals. 0.0062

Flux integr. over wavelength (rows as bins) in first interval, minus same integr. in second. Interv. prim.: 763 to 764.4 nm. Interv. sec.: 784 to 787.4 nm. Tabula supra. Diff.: -90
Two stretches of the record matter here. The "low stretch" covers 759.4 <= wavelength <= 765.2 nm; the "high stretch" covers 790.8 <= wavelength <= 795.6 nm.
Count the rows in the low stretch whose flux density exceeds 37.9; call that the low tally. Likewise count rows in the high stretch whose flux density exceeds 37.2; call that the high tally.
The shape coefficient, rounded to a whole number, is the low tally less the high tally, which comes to -19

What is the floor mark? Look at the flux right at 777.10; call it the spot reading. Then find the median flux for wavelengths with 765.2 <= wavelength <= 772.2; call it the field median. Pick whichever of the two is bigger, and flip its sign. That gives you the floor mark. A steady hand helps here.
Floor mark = -37.9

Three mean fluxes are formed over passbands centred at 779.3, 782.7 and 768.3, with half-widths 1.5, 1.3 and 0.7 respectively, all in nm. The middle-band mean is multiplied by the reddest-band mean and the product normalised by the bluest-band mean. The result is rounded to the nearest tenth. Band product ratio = 38.3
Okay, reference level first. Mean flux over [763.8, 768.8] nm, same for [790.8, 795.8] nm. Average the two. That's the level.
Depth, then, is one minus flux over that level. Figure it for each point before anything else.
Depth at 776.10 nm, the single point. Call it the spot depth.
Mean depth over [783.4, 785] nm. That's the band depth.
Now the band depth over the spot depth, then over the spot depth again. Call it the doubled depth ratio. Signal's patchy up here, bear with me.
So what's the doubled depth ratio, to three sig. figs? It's -241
